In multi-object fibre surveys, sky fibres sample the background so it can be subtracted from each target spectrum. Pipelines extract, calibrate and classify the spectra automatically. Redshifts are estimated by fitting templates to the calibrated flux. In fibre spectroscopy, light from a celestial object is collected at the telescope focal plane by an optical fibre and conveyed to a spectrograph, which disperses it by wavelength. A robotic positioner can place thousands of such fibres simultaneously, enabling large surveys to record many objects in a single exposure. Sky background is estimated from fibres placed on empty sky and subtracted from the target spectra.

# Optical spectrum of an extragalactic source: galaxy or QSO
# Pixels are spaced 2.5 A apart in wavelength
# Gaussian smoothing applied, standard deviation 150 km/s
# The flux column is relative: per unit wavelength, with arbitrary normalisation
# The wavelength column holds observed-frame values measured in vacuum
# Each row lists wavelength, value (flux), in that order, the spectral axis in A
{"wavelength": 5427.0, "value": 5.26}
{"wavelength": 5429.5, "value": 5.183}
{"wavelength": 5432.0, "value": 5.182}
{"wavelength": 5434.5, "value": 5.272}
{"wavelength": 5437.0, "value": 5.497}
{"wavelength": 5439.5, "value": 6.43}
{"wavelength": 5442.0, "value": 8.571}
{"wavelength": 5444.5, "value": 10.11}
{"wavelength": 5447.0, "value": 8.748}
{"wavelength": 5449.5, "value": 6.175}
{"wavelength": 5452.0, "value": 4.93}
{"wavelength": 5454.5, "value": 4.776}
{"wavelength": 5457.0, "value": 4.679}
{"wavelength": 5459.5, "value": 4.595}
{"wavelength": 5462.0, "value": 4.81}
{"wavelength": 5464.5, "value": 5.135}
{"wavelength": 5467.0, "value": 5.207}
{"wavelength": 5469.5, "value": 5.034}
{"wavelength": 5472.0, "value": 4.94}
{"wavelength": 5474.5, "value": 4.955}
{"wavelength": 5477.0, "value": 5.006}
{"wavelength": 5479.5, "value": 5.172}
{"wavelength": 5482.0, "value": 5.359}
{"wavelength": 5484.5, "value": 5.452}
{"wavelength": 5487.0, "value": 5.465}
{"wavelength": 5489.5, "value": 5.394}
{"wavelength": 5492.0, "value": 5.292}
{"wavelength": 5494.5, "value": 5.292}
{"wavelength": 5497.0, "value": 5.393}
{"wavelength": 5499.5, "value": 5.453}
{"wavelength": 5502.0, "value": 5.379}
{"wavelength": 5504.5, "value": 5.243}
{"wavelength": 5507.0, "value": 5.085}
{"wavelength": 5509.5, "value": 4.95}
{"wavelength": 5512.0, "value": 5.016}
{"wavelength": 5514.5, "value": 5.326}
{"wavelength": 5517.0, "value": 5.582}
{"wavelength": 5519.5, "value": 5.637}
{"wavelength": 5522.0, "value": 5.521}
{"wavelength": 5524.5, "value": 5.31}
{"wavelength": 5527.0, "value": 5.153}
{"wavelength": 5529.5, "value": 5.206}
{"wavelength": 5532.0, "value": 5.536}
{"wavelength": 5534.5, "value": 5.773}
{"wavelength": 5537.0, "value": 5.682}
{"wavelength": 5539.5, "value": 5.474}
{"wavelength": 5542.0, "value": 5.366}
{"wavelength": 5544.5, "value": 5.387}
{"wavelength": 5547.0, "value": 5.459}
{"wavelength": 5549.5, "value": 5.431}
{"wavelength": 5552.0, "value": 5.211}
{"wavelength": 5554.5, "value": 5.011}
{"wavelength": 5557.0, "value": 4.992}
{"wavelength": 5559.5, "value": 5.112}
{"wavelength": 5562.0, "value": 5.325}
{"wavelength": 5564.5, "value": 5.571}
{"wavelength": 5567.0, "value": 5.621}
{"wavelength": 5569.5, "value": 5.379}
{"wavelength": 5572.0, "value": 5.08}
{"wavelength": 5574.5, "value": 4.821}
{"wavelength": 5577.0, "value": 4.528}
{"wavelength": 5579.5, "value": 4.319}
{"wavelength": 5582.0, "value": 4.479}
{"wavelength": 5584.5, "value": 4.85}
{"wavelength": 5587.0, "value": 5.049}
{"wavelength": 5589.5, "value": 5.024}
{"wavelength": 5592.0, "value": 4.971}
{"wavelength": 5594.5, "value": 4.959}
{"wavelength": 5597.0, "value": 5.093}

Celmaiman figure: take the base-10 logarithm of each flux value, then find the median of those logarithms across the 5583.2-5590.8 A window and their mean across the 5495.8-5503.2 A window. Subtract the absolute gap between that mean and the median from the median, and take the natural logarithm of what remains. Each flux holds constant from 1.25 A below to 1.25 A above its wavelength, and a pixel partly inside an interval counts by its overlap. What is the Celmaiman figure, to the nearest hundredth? -0.40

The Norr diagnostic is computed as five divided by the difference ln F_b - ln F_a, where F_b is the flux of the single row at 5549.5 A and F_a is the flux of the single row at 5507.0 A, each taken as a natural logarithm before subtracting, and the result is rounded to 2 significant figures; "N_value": 76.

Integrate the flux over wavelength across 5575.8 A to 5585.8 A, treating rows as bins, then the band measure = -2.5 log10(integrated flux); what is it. -4.14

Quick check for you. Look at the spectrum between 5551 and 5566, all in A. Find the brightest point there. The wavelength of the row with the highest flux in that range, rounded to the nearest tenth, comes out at 5564.5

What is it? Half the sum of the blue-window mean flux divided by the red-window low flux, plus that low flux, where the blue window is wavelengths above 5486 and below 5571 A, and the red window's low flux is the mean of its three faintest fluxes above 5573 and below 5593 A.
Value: 2.82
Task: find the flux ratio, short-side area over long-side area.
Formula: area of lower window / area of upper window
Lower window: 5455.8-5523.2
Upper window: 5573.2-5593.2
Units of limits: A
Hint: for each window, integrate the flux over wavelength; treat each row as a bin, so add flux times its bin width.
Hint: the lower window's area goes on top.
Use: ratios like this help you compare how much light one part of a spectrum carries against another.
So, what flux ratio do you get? 3.7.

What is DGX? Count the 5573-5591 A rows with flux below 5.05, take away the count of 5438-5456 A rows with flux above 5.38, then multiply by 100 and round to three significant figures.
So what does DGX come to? 200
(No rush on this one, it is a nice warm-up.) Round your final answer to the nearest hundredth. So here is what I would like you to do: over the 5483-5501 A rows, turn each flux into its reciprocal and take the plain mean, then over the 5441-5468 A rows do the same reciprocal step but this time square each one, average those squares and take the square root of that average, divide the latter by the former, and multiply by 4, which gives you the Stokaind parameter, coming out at 3.89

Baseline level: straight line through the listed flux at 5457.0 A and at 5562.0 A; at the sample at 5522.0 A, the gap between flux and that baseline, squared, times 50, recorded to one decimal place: 9.8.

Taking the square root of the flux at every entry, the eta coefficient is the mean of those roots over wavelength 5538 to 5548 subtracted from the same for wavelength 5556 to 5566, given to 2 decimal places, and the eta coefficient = -0.04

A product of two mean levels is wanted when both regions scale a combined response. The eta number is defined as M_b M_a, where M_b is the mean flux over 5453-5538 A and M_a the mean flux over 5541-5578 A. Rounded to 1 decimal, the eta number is 27.3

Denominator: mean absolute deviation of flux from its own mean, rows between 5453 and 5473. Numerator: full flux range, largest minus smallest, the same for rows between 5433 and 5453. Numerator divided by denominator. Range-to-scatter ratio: 28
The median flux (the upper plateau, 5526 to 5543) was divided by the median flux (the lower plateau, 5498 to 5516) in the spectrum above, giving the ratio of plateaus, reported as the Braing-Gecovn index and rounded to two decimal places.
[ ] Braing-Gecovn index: 1.04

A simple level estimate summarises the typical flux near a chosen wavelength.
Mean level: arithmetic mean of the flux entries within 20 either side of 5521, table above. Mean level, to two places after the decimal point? 5.37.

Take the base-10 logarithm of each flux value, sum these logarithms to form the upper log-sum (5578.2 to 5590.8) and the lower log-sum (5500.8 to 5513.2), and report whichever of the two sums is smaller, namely 3.38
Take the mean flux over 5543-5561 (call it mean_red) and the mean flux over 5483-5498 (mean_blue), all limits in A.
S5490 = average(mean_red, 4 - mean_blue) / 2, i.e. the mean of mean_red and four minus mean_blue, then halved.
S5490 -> 1.0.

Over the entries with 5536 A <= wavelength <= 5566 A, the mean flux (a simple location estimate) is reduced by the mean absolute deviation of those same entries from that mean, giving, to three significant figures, 5.16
